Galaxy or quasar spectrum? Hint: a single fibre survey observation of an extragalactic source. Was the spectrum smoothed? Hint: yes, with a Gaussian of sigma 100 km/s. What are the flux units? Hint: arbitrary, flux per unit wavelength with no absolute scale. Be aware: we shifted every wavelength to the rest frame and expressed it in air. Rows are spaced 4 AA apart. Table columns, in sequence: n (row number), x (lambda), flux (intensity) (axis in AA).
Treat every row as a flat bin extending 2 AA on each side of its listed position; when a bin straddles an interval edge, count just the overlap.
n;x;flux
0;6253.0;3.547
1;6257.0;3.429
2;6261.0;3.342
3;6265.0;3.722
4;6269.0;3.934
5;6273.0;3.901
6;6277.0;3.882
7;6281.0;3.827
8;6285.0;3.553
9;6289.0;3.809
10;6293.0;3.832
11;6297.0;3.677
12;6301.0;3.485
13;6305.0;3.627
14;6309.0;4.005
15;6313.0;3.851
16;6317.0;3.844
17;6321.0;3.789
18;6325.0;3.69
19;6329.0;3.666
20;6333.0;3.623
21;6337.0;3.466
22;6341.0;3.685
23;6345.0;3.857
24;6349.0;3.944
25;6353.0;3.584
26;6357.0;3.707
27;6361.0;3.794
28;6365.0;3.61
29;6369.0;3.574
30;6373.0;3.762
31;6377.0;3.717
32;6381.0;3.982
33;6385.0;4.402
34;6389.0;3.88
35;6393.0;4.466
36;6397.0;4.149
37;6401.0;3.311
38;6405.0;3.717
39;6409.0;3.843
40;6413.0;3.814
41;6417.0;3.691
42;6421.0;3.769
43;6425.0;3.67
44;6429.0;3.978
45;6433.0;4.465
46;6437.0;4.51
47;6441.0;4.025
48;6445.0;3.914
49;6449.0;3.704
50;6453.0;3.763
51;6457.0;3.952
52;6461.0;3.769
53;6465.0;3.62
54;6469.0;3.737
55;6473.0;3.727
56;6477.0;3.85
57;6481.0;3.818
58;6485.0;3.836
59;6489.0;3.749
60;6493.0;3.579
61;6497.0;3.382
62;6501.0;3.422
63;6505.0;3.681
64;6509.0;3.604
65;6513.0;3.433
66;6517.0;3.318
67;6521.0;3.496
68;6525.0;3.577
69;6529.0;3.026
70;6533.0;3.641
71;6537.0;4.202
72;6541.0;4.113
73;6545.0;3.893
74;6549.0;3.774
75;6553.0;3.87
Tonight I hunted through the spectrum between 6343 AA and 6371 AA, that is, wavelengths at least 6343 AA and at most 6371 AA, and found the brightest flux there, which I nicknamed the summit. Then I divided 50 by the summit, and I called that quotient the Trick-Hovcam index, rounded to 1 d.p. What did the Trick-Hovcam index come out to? 12.7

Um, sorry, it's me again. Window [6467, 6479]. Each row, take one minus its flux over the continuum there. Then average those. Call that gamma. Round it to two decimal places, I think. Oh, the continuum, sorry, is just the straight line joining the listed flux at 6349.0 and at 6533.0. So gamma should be -0.01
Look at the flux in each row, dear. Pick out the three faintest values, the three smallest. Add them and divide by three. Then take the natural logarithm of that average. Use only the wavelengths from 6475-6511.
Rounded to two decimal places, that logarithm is 1.24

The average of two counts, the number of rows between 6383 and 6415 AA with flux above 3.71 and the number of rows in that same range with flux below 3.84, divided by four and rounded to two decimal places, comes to 1.25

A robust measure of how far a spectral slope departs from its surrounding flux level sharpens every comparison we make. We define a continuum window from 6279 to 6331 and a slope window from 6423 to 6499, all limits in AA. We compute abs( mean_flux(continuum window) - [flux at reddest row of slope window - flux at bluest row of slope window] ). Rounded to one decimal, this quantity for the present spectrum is 4.0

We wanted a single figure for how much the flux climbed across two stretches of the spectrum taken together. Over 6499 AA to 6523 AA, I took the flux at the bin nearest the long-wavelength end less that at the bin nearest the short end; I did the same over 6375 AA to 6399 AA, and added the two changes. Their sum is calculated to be 0.5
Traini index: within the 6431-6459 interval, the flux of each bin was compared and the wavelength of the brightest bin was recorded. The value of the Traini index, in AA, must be 6437.0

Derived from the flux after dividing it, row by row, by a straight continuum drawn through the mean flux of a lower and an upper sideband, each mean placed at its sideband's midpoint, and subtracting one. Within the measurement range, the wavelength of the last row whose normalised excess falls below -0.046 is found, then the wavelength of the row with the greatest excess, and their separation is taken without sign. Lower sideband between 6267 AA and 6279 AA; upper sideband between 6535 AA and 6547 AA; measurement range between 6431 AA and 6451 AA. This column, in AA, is 12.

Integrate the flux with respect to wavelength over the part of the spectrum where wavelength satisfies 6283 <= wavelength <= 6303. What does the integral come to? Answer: 73.4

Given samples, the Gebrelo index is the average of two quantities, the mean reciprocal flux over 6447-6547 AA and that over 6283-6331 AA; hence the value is 0.271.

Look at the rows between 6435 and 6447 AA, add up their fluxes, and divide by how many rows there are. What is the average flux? 4.1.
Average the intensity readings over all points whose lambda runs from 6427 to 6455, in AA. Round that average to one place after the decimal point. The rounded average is 4.1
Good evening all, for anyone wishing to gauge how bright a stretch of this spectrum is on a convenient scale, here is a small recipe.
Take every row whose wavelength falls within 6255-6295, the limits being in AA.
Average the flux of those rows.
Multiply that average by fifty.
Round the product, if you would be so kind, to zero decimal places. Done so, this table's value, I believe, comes 186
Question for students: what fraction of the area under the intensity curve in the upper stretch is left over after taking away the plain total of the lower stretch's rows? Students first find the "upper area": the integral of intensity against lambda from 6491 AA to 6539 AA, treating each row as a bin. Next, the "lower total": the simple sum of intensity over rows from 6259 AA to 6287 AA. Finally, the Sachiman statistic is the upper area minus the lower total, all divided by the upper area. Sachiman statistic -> 0.85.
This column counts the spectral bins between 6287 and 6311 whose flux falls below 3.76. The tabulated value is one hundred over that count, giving 33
